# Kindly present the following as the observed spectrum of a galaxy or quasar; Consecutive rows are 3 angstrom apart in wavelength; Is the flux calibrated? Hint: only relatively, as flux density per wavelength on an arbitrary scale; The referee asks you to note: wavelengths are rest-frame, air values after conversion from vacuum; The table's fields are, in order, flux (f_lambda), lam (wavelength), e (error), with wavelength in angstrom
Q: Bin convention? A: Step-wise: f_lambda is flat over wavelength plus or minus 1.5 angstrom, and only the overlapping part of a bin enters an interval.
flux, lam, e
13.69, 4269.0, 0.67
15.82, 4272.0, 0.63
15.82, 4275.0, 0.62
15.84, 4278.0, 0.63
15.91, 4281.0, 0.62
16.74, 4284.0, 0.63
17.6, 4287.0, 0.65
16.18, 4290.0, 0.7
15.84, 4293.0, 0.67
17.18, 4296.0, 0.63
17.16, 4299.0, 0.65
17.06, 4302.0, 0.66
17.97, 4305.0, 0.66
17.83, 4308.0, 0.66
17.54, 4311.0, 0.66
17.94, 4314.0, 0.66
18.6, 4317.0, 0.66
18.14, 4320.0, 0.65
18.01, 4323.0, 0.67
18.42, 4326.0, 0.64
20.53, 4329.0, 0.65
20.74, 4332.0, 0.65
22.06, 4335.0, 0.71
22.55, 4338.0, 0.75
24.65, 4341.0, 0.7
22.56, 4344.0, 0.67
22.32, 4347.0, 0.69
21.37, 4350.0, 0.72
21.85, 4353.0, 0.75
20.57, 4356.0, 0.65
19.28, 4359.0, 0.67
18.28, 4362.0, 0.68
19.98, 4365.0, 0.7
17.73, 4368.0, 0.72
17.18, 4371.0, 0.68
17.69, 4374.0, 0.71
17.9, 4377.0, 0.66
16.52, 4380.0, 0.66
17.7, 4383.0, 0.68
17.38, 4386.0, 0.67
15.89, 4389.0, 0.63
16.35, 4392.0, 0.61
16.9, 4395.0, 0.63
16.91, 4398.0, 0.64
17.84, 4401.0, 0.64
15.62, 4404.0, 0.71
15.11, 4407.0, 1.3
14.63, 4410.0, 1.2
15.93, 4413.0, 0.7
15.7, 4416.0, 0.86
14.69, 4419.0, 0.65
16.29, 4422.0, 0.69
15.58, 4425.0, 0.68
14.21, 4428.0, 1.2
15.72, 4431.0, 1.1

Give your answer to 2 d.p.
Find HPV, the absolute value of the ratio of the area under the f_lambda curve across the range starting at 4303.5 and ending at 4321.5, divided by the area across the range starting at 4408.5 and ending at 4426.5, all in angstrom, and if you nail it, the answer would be 1.16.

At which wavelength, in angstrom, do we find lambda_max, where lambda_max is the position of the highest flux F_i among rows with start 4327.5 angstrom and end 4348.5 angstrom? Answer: 4341.0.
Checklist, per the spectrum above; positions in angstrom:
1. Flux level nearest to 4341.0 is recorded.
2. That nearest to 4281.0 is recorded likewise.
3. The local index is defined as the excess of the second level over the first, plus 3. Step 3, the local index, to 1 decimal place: -5.7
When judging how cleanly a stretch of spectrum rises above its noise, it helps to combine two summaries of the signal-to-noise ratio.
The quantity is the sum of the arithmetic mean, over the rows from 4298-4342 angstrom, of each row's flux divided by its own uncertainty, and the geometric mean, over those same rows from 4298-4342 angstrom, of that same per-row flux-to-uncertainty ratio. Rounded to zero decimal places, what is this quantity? 57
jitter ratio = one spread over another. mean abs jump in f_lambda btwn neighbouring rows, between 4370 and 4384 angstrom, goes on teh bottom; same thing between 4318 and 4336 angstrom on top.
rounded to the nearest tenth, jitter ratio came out 1.0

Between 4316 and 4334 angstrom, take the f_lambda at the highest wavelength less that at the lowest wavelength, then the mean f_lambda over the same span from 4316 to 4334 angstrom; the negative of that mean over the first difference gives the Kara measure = -9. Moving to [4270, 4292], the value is -45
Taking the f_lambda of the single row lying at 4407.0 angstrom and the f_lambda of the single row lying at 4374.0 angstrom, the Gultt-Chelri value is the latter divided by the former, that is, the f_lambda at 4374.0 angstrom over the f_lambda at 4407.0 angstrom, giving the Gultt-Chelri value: 1.17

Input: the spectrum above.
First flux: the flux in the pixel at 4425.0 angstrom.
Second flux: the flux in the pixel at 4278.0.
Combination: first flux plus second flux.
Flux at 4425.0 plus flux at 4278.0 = 31.4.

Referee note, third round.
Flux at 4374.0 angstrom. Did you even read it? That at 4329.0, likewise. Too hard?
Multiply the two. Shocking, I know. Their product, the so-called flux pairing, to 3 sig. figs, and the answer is 363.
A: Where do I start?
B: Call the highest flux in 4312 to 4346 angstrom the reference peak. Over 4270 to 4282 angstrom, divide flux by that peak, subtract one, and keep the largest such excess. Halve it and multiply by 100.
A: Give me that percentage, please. -18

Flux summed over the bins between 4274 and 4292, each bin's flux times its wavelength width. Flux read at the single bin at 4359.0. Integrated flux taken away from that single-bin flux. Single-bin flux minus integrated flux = -275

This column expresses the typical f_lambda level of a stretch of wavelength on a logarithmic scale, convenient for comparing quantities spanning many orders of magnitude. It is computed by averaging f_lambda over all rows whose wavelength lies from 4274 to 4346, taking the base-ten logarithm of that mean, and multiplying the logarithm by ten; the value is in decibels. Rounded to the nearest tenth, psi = 12.7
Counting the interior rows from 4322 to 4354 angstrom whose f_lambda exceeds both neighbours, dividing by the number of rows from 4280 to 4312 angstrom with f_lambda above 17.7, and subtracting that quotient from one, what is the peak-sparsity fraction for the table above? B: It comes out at 0.50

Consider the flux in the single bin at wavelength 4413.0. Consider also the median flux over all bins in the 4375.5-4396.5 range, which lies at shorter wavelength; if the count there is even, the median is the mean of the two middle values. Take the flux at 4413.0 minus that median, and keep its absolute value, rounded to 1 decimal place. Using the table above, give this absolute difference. 1.0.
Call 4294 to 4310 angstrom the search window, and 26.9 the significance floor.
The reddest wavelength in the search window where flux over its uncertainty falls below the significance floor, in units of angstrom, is 4302.0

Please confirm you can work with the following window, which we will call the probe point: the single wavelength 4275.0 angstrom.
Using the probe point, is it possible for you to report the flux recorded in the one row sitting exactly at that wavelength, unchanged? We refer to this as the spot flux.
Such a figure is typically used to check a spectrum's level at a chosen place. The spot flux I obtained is 15.82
